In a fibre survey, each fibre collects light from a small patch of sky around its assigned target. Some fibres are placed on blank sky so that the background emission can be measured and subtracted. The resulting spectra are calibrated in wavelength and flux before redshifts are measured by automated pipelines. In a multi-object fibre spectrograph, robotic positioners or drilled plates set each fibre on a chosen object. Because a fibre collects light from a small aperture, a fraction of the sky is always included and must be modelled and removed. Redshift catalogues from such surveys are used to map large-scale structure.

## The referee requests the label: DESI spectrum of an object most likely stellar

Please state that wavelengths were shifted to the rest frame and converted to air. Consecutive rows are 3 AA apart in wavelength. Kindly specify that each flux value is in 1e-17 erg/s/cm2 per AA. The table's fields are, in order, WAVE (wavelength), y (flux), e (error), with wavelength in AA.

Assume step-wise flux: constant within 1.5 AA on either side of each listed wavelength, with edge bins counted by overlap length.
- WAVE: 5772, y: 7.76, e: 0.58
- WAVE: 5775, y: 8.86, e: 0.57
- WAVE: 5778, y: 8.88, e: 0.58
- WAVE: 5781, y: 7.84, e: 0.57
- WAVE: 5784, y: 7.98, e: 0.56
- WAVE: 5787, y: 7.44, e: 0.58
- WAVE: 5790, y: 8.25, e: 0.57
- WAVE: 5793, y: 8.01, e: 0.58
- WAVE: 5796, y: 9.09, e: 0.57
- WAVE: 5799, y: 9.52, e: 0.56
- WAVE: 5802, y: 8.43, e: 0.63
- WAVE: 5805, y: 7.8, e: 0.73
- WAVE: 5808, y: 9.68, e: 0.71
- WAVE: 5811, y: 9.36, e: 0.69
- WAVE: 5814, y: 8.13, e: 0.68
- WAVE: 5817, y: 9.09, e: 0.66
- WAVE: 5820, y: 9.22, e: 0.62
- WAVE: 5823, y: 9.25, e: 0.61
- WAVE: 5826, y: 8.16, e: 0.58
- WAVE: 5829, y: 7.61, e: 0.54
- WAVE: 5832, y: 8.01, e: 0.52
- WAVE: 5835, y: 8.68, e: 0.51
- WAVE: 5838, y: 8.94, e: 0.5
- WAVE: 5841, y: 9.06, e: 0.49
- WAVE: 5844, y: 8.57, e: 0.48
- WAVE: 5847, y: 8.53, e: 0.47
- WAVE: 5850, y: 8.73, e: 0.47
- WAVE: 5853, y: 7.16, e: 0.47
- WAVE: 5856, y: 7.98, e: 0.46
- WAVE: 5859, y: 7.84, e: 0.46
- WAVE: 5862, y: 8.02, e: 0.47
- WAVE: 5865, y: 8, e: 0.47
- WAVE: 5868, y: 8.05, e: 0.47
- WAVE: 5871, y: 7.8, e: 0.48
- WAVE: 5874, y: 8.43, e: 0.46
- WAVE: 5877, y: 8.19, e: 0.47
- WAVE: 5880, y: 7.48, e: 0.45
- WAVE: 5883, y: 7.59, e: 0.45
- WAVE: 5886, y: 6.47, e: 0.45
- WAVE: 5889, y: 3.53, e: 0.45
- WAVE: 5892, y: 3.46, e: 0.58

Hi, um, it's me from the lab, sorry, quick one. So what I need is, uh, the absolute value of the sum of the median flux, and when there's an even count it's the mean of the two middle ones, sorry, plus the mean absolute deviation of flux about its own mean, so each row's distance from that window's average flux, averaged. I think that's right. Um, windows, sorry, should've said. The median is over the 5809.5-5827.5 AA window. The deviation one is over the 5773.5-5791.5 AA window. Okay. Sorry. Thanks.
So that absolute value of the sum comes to 9.6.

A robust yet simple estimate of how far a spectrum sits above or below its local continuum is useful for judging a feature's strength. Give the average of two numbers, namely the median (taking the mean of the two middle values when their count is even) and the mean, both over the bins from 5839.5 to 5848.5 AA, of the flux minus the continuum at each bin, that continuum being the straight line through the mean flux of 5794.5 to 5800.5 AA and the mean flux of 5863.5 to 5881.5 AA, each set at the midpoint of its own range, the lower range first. 0.16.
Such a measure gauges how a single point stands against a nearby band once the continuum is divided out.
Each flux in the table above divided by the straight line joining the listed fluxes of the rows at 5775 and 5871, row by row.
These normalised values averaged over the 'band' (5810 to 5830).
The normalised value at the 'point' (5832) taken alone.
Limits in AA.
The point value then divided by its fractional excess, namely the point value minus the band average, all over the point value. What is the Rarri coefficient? -14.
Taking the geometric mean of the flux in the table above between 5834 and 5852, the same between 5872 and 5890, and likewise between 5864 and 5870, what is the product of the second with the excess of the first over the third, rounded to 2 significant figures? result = 4.8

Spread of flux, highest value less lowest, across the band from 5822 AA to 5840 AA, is 1.6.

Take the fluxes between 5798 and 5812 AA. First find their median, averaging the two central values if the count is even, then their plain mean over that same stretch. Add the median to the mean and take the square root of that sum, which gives 4.28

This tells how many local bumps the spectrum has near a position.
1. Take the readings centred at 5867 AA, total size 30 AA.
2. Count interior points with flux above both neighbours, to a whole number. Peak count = 4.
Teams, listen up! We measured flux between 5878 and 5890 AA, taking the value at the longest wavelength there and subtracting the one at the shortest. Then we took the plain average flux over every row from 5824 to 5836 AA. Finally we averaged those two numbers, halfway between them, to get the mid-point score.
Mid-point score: 2.1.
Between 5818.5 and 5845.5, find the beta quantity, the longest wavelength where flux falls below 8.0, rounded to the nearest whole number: 5829 AA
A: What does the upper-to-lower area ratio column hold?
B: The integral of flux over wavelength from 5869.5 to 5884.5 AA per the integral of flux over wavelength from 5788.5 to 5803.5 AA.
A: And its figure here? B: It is 0.91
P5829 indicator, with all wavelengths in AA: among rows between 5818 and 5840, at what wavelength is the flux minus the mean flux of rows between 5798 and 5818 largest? 5823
